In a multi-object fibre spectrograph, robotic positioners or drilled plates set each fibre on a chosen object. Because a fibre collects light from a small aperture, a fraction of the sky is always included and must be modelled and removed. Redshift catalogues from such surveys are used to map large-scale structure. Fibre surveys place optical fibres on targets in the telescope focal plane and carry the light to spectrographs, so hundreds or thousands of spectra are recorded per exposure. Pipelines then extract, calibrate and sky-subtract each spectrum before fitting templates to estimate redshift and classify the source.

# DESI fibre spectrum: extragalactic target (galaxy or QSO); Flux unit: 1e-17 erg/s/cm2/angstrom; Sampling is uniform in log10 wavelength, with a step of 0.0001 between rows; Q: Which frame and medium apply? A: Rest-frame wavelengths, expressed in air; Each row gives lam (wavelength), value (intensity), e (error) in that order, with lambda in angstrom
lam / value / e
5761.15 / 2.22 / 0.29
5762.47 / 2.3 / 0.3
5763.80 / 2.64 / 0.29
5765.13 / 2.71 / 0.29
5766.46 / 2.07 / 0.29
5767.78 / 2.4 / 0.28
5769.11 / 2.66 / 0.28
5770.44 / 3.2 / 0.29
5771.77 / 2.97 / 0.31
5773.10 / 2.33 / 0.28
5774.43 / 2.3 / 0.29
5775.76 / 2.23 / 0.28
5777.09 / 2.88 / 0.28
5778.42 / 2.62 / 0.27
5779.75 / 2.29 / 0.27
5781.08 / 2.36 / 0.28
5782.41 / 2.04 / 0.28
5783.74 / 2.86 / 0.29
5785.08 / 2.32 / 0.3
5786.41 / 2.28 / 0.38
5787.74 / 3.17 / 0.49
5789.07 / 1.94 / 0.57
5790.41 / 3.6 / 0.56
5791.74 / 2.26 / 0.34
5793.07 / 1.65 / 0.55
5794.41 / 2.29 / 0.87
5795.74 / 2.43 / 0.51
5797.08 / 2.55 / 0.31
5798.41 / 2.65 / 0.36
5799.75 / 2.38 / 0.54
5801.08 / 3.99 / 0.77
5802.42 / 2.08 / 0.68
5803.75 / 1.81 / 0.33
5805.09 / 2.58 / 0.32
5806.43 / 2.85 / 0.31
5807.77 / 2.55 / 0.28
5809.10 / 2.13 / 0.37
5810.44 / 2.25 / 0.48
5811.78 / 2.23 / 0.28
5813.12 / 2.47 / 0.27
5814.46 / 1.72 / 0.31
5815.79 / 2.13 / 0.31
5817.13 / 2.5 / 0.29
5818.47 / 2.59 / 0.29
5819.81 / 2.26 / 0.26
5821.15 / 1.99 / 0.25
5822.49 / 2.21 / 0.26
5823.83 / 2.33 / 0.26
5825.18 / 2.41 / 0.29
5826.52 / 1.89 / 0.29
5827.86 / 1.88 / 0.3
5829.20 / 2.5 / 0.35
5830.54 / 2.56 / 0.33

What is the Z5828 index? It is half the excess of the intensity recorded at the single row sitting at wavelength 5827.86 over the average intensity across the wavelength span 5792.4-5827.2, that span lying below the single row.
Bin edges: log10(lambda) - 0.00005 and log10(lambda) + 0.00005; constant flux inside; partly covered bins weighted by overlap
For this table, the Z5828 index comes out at -0.23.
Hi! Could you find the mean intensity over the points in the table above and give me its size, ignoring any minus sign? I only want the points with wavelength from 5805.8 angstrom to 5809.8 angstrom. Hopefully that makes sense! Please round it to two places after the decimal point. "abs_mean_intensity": 2.51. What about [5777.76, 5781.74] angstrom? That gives 2.42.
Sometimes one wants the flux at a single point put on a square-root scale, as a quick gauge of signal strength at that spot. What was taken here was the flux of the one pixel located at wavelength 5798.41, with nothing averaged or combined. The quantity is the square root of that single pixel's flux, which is 1.63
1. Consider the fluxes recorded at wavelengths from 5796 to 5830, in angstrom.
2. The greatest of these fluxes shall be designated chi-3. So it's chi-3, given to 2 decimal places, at 3.99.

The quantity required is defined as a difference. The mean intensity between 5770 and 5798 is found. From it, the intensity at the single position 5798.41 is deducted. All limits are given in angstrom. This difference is -0.15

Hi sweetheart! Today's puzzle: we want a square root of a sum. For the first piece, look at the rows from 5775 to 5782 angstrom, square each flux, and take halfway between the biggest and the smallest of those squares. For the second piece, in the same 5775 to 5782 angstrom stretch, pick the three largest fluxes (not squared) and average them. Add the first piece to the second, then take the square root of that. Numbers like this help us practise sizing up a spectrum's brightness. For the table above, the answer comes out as 3.04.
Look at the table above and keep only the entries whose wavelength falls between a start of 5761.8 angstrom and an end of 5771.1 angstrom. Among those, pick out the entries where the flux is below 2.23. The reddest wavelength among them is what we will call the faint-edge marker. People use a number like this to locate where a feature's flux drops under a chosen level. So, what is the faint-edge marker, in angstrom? 5766.46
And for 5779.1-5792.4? 5789.07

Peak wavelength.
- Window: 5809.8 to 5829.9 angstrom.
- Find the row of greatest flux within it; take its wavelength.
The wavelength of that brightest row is 5818.47 angstrom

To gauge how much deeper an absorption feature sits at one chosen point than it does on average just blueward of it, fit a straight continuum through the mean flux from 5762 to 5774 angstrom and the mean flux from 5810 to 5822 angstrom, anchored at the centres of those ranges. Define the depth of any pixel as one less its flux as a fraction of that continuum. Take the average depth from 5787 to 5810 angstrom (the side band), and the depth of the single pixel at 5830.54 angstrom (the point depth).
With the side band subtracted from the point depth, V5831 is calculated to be -0.13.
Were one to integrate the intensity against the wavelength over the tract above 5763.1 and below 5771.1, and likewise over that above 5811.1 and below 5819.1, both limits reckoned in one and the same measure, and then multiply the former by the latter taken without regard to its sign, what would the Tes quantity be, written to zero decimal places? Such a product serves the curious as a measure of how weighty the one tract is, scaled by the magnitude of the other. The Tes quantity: 380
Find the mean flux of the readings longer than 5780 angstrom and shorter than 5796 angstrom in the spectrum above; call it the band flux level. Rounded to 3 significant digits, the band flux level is 2.43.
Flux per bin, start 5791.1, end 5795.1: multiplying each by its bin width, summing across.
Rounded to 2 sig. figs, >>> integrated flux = 8.3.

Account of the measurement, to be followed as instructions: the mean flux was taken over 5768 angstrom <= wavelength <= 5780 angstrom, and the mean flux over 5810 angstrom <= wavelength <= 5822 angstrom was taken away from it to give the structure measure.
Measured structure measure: 0.37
